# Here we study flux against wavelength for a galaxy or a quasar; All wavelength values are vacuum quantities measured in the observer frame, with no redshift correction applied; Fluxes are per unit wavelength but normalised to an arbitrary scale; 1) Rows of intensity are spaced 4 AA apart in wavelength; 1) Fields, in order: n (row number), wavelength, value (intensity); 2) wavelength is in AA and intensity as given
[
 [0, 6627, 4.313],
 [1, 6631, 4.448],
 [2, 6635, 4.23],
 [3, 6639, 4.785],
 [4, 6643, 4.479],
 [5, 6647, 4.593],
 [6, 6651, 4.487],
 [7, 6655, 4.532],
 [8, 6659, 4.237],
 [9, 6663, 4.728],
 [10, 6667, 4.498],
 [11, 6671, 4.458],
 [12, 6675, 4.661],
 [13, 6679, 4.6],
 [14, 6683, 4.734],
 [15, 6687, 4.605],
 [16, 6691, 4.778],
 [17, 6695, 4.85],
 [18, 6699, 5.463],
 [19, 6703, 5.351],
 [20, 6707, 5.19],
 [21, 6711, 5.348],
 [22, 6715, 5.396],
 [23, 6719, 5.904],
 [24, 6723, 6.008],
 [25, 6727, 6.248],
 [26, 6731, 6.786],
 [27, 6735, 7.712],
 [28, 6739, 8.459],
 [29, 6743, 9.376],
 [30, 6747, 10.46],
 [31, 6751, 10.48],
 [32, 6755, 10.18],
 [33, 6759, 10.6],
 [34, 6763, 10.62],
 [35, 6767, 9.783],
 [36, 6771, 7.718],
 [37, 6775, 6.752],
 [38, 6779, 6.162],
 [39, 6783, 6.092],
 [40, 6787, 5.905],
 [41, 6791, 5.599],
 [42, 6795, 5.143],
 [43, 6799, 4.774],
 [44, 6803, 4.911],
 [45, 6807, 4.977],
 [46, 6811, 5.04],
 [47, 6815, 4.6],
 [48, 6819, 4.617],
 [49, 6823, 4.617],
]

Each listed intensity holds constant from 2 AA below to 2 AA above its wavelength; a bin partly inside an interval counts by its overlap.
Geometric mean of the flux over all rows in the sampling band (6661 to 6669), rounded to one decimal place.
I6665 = 4.6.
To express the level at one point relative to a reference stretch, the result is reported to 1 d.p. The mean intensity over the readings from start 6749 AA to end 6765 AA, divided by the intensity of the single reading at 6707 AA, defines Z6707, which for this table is 2.0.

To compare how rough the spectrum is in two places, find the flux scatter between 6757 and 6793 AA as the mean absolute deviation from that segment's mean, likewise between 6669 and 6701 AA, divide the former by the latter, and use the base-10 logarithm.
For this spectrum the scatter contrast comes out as 1.0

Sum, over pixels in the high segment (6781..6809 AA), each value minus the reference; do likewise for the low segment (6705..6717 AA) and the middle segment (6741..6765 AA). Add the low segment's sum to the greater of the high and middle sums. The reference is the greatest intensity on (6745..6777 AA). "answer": -18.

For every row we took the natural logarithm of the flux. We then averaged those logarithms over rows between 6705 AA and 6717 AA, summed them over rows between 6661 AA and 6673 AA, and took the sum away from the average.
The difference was -2.88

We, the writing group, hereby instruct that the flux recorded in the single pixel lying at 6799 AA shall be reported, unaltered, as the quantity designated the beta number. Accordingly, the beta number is 4.774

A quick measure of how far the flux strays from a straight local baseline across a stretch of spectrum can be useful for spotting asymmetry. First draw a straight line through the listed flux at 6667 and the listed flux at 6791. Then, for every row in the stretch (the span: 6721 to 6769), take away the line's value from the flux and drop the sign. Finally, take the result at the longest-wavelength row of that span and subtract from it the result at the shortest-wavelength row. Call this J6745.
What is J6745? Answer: 3.4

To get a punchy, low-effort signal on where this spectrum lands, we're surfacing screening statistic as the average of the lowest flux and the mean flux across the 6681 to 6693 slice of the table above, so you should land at 4.7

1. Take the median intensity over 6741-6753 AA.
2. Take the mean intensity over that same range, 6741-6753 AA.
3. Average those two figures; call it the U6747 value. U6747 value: 10.3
